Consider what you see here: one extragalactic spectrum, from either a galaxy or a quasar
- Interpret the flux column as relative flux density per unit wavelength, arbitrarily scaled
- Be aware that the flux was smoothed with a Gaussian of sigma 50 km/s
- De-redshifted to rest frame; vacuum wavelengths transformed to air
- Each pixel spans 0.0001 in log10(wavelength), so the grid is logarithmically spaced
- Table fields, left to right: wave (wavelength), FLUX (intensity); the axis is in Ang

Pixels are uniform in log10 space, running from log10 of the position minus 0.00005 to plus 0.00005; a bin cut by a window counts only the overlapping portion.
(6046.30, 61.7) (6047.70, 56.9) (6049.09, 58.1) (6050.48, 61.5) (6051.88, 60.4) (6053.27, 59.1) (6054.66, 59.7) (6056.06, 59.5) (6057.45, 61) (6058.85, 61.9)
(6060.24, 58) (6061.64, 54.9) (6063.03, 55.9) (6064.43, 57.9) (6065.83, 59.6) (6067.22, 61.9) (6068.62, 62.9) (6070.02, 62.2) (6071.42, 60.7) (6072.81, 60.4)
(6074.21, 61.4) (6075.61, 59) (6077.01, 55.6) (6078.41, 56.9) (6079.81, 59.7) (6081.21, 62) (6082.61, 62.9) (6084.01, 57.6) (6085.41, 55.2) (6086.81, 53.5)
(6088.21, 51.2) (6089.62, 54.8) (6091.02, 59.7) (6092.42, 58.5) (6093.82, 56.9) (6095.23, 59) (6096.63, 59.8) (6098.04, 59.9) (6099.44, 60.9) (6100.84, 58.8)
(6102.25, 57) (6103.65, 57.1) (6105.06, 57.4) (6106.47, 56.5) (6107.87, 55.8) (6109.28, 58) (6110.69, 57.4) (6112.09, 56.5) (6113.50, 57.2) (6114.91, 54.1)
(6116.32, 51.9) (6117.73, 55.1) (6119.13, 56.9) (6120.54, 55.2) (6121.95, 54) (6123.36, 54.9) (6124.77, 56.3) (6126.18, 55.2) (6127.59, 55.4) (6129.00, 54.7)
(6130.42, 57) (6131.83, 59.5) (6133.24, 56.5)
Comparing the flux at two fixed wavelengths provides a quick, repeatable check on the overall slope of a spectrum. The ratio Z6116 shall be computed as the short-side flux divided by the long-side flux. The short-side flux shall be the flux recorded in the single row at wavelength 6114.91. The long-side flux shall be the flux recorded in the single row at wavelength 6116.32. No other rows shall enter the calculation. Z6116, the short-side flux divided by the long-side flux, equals 1.04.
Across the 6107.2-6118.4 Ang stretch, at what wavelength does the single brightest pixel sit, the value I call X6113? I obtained 6109.28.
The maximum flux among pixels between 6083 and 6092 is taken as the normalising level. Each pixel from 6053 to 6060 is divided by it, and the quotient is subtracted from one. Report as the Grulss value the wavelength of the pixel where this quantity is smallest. 6058.85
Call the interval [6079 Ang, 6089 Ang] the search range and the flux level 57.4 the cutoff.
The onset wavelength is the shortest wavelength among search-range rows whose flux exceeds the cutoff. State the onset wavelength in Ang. 6079.81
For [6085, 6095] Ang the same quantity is 6091.02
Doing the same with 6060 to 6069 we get 6060.24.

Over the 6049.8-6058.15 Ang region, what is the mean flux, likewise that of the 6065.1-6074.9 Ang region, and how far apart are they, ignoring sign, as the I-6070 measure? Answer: 1.1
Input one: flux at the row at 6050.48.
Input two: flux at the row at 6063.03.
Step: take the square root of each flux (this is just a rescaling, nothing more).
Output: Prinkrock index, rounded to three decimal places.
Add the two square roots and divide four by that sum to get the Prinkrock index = 0.261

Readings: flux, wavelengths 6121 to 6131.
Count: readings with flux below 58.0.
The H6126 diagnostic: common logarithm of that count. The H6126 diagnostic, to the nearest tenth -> 0.8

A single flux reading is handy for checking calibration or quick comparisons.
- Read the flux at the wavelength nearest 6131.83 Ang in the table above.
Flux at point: 59.5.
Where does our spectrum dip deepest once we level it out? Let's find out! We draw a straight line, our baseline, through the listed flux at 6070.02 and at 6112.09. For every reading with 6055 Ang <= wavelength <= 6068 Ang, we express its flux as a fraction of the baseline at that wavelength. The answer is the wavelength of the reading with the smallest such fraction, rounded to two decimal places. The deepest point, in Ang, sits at 6061.64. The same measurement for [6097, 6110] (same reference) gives 6107.87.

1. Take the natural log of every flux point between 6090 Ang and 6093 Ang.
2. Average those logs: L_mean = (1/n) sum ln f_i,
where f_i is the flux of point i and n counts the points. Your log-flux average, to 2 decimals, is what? 4.08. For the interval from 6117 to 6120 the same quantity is 4.03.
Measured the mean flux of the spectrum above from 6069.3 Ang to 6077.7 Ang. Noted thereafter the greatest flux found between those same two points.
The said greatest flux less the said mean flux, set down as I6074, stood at 2.3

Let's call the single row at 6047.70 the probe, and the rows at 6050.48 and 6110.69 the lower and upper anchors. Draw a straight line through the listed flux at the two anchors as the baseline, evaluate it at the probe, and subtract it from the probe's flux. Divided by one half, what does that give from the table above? -10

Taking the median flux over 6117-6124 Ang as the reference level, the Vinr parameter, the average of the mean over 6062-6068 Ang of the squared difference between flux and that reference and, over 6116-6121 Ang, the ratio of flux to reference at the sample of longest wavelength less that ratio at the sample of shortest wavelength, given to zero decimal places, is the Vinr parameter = 9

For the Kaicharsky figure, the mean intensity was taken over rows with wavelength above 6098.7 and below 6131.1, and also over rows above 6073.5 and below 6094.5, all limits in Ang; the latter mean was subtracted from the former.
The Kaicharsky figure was -1.4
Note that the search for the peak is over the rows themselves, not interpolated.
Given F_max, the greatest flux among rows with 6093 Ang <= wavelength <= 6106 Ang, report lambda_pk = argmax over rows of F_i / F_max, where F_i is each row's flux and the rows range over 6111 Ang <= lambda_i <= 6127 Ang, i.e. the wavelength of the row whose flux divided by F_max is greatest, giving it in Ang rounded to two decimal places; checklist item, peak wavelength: 6113.50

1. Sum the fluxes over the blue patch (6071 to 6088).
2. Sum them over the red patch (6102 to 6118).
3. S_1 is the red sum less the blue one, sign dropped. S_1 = 31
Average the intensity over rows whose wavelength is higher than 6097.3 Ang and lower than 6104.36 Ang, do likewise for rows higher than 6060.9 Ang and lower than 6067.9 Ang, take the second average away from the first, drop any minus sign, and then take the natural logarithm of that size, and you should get -0.4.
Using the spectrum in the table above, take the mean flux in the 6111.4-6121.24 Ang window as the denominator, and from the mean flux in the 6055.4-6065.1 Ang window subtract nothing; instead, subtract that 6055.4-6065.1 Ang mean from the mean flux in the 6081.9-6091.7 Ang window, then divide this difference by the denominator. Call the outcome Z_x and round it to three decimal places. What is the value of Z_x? -0.037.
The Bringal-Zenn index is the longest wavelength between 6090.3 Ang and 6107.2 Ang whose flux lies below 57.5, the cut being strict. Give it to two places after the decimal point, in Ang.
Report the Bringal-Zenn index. 6106.47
